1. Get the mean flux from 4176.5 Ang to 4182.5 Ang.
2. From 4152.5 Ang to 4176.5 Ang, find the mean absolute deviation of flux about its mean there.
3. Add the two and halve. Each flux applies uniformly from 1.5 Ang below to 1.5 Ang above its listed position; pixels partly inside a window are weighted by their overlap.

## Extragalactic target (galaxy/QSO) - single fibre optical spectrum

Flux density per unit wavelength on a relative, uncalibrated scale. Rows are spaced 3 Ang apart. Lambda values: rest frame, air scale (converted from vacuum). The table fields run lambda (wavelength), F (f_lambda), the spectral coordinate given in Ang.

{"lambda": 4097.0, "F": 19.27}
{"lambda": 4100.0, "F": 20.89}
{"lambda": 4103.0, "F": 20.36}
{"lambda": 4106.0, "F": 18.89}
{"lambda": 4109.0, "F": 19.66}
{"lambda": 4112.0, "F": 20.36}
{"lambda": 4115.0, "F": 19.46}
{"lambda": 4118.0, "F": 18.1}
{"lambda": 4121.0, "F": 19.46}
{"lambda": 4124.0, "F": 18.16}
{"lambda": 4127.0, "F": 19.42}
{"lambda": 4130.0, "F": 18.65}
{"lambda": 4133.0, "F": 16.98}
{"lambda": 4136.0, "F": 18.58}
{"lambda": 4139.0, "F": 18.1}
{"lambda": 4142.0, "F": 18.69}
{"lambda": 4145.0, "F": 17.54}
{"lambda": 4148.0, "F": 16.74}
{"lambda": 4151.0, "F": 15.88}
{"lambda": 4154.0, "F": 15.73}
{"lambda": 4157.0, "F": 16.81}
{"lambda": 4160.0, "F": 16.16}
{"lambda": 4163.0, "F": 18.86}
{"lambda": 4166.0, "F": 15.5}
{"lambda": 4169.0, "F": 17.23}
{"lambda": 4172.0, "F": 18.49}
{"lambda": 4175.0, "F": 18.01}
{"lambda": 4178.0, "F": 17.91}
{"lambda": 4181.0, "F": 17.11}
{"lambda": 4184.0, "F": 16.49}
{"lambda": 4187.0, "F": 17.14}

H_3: 9.3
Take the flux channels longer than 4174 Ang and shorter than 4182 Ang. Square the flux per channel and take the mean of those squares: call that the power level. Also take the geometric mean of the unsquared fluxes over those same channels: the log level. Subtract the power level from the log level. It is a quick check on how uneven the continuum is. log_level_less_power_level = -295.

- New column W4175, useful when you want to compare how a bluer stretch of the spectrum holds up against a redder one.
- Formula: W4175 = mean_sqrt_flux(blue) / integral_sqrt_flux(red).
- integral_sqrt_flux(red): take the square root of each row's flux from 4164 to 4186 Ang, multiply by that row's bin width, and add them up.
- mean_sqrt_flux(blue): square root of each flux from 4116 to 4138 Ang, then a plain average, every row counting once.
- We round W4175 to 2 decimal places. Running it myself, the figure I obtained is 0.05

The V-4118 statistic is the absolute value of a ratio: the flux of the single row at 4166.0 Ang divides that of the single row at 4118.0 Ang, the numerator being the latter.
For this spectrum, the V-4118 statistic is 1.17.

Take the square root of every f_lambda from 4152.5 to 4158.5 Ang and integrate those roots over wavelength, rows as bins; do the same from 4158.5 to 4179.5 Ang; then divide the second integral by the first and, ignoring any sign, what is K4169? 3.6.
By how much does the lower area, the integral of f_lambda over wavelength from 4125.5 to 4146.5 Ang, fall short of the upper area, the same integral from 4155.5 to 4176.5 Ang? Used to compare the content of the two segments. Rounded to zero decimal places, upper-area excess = -21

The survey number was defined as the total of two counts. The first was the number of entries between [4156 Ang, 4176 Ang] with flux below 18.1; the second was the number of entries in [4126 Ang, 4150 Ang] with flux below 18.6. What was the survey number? 10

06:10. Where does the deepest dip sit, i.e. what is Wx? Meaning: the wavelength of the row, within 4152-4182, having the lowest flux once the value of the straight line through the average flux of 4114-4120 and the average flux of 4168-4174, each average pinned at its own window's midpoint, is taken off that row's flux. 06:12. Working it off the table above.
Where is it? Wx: 4166.0 Ang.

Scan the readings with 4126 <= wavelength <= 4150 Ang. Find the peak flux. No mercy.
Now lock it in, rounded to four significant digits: 19.42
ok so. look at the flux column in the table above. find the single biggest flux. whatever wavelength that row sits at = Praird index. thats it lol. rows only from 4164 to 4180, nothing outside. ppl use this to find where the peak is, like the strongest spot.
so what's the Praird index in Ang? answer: 4172.0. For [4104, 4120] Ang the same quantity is 4112.0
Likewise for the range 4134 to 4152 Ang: 4142.0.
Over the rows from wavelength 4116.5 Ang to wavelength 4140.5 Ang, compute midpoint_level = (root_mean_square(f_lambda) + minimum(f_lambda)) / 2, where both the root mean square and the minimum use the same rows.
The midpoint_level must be 17.7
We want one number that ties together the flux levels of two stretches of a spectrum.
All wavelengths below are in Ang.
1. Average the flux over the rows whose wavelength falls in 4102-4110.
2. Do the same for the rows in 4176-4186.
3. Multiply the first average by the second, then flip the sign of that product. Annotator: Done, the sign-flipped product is -337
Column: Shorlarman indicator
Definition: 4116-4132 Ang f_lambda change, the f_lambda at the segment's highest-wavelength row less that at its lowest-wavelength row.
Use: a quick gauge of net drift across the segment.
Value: 1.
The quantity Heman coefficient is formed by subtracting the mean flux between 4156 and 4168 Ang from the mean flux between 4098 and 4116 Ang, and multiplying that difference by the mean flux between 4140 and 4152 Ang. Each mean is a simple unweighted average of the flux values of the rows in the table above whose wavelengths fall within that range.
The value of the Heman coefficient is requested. 53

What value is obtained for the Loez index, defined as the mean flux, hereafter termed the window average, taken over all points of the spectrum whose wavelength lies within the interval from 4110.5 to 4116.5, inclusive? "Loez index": 19.9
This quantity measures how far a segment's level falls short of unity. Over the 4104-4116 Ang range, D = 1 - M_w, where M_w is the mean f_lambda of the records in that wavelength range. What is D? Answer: -18.6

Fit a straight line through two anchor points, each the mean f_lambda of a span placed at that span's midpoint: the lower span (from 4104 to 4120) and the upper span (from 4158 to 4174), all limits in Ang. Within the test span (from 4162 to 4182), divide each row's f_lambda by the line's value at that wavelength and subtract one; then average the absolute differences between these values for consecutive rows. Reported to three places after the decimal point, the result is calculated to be 0.073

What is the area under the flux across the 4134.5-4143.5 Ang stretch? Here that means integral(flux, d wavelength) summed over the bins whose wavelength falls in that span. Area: 166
